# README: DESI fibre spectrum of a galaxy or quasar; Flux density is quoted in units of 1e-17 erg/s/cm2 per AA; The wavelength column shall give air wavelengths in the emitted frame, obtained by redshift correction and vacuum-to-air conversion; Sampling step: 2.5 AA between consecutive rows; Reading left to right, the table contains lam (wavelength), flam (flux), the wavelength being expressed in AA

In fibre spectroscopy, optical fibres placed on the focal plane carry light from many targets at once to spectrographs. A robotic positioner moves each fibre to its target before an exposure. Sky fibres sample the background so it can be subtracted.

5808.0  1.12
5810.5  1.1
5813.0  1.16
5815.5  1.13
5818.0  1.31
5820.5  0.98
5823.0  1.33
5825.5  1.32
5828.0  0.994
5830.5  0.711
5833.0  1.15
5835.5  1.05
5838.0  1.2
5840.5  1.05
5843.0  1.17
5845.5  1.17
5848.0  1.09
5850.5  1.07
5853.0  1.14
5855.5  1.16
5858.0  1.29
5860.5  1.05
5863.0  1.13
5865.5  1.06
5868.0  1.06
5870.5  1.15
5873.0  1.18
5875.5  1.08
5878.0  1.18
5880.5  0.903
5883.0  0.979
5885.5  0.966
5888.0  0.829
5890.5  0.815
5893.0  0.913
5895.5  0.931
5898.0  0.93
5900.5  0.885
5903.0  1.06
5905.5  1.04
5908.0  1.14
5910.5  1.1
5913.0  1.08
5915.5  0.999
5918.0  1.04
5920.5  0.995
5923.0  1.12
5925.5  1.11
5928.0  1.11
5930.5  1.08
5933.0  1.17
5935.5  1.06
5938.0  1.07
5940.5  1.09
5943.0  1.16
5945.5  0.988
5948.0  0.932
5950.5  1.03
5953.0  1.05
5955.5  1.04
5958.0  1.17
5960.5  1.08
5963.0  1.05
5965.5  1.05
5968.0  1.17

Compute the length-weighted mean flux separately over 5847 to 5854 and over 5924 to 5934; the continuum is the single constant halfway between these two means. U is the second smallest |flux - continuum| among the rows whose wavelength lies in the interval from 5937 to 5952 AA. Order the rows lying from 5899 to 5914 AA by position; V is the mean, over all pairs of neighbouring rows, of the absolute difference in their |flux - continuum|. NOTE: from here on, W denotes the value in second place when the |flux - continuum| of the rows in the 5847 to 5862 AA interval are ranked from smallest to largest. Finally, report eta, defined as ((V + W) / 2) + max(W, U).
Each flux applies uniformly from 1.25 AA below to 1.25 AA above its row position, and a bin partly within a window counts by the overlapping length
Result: 0.08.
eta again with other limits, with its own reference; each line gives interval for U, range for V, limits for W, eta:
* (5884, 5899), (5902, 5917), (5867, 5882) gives 0.22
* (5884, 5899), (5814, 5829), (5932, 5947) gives 0.24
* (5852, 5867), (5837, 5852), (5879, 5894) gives 0.22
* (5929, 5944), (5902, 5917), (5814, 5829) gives 0.19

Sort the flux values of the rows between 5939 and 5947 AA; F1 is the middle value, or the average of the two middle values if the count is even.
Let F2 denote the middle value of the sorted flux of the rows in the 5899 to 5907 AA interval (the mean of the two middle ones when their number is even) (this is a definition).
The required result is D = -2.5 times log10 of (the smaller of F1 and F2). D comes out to -0.04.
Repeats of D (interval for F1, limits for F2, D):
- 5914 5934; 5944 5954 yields -0.01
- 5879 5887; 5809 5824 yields 0.04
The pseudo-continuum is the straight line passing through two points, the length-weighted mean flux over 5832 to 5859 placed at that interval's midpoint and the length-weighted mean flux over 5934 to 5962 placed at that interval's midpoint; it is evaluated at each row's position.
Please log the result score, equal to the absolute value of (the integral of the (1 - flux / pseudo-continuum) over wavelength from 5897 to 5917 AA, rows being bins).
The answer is 1.1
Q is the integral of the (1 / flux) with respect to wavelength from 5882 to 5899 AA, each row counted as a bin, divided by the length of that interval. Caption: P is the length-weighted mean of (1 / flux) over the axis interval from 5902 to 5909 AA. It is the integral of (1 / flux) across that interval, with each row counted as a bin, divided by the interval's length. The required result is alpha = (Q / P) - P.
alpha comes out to 0.26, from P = 0.93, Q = 1.11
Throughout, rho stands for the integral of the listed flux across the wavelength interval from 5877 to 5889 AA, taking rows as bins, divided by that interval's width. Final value 0.97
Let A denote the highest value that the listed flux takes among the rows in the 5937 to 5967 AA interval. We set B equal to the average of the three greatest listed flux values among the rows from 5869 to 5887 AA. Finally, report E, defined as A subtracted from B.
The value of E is 0.00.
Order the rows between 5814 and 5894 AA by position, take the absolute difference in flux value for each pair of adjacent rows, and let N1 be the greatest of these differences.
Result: 0.44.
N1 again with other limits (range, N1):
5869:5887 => 0.28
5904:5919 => 0.10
